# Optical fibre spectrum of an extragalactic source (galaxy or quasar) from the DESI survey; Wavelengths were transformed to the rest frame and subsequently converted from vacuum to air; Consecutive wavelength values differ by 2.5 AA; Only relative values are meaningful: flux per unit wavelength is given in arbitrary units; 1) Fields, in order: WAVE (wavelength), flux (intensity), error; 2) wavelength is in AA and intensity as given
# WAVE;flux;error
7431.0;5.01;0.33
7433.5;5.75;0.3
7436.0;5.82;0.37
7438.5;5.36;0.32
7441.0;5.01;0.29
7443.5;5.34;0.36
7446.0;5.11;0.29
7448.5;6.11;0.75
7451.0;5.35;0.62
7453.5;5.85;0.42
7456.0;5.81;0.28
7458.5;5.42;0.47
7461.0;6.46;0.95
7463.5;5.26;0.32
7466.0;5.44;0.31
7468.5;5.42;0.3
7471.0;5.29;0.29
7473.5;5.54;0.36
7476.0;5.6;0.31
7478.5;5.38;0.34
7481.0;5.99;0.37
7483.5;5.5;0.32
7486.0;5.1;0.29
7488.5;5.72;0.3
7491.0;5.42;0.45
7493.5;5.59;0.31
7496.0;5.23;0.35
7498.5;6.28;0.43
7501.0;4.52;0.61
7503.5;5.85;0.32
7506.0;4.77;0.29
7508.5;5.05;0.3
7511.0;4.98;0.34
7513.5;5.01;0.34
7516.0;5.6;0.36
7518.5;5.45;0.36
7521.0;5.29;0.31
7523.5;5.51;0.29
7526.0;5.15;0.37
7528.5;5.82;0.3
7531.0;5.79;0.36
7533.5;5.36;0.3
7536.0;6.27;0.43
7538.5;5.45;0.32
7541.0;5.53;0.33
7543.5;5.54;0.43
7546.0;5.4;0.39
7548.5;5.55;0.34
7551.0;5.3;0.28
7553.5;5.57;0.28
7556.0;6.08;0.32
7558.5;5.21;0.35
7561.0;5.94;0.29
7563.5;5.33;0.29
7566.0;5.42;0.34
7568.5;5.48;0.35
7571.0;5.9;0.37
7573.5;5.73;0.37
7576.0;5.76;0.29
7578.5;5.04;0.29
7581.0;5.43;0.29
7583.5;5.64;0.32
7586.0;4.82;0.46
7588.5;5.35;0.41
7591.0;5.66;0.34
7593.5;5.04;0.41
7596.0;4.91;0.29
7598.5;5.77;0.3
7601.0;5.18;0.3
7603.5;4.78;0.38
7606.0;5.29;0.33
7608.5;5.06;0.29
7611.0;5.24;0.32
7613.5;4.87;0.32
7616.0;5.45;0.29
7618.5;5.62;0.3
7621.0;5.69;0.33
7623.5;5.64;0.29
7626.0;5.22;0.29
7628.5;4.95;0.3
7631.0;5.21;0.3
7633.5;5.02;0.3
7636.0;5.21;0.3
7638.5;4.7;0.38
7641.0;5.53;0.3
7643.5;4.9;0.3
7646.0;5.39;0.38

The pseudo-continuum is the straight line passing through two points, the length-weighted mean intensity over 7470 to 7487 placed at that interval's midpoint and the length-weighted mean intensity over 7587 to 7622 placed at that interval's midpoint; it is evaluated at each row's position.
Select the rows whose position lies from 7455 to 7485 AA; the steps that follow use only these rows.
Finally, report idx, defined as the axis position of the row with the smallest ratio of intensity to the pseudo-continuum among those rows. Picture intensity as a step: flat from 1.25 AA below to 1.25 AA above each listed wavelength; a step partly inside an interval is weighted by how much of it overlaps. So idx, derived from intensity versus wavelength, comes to 7463.5 AA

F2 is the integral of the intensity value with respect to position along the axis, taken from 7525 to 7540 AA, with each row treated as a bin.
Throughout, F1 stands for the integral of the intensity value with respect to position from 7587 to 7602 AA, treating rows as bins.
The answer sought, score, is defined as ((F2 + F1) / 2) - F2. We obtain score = -2.5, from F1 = 80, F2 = 84.7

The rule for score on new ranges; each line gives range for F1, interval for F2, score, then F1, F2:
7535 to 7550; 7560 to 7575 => -0.2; 84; 84.5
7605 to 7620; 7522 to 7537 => -2.8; 79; 84.5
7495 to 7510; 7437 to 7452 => -0.8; 79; 80.8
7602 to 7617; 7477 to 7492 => -3.1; 77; 82.8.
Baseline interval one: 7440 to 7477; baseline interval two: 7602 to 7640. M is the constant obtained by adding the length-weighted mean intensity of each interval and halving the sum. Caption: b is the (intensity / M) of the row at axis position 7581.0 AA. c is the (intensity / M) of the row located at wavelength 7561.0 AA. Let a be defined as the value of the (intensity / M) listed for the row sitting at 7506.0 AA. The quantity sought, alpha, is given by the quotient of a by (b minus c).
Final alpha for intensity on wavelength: -9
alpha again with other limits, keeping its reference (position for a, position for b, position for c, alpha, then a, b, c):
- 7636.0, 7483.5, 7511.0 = 10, 0.97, 1.02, 0.93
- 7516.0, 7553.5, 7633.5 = 10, 1.04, 1.04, 0.94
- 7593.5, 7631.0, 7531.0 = -9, 0.94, 0.97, 1.08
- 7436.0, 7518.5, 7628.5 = 12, 1.08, 1.02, 0.92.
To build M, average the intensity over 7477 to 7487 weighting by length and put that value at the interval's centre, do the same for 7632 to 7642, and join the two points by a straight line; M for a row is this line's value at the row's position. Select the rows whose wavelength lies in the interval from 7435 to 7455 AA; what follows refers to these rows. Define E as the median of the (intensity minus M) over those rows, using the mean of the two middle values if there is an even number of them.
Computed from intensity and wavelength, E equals -0.25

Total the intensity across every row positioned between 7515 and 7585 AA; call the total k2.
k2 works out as 156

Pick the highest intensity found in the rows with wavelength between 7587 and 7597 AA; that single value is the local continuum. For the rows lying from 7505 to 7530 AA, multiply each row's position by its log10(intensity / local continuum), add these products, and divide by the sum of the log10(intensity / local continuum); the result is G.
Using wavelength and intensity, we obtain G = 7512.9 AA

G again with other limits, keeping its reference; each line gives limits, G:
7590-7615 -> 7604.0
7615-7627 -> 7622.7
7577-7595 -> 7585.8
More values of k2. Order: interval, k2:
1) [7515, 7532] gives 39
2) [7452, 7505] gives 117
